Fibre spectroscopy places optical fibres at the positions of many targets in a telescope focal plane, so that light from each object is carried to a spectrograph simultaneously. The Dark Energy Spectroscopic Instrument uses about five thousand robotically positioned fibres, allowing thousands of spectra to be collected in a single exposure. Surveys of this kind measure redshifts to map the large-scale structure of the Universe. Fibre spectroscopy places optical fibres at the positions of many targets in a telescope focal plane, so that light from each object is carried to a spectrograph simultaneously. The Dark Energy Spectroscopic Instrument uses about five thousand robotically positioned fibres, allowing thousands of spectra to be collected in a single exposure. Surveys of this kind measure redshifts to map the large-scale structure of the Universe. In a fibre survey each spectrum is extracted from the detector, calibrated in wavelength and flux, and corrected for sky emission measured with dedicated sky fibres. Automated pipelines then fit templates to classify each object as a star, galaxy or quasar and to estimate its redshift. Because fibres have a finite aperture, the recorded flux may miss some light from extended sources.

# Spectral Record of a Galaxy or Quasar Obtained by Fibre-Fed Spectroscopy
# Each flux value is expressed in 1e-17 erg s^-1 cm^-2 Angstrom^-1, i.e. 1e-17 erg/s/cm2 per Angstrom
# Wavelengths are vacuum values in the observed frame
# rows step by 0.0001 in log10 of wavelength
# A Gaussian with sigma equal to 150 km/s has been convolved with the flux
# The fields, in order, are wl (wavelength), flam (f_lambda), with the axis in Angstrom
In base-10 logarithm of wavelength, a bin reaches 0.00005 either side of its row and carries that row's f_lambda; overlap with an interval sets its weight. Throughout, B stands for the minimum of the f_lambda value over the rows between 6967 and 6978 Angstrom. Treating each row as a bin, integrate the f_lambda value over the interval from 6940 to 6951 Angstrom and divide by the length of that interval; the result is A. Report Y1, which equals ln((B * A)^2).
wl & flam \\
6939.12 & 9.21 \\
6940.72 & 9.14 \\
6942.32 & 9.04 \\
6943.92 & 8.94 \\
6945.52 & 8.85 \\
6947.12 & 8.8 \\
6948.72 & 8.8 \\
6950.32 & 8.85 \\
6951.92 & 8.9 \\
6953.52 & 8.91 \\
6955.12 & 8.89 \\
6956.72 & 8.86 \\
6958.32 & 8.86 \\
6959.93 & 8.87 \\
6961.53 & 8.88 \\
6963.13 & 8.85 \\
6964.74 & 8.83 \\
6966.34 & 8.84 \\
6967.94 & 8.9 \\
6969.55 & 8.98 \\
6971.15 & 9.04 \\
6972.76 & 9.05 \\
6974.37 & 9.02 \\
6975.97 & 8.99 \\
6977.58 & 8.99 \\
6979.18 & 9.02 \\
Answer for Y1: 8.75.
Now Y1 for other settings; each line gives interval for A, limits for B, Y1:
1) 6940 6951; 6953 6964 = 8.74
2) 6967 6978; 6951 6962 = 8.76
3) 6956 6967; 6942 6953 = 8.71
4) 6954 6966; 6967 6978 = 8.74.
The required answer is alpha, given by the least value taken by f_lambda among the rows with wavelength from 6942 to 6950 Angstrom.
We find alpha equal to 8.8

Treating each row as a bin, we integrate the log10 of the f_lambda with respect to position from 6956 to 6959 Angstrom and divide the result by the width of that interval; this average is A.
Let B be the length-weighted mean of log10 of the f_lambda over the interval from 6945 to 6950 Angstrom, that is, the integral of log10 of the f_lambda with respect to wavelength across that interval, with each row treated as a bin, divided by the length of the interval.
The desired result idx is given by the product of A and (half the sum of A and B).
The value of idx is 0.898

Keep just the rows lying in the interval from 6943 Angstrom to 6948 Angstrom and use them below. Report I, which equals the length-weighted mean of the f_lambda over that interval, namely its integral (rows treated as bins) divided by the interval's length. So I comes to 8.86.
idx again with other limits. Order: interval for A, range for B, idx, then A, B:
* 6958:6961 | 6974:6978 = 0.899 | 0.946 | 0.955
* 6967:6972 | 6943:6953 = 0.905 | 0.953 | 0.947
